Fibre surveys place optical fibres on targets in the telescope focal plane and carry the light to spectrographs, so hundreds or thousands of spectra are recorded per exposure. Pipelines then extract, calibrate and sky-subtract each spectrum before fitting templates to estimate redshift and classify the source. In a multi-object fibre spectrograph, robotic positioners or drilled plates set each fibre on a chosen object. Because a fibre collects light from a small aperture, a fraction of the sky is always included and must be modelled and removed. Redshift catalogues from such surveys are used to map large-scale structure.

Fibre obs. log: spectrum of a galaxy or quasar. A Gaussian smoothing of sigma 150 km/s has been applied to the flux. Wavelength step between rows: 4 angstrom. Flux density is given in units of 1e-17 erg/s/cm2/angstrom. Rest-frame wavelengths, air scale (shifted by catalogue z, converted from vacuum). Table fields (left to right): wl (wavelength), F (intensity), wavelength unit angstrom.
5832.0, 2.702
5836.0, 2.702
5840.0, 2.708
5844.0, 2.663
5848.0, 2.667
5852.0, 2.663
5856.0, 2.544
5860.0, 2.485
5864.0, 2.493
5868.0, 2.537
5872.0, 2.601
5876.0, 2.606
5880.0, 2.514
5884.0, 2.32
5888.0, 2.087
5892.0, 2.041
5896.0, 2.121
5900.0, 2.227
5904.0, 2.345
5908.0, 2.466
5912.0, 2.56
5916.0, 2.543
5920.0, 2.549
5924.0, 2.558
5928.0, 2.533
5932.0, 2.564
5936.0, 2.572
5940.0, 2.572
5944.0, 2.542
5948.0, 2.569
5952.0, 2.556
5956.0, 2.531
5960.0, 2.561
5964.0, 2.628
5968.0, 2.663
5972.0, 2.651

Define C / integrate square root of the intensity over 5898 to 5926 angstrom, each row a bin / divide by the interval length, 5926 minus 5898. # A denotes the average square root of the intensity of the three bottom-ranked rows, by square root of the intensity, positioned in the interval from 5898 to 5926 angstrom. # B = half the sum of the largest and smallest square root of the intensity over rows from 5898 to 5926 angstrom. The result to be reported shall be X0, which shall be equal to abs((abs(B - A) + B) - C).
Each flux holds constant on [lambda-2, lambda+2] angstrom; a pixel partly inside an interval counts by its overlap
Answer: 0.008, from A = 1.53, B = 1.55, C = 1.57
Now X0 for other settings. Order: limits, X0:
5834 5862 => 0.002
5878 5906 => 0.076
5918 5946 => 0.002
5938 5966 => 0.016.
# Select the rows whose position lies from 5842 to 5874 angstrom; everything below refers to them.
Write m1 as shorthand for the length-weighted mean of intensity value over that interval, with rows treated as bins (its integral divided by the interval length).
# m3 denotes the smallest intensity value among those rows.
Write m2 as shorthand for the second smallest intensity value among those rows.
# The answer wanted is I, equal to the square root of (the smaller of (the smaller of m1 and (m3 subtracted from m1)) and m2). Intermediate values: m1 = 2.58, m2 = 2.493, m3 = 2.485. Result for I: 0.31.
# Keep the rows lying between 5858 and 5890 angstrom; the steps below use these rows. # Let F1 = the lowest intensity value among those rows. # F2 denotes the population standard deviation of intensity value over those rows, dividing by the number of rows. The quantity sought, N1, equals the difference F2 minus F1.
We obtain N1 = -1.9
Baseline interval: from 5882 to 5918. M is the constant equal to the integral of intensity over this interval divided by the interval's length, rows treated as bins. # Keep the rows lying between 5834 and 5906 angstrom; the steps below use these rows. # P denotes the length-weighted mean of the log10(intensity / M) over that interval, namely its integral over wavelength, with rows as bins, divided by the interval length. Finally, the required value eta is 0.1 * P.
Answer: 0.003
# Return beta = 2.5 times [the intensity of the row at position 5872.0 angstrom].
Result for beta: 6.50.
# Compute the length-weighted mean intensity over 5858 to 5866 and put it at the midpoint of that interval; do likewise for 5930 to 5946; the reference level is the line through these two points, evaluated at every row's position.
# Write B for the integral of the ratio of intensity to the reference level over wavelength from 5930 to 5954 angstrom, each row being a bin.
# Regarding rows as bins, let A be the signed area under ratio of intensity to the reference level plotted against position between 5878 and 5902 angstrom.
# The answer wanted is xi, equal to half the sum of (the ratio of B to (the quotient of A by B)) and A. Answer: 24.1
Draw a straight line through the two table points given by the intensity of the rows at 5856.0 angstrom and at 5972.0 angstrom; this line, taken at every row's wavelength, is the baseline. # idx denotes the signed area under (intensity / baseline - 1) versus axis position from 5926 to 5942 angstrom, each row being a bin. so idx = -0.34 angstrom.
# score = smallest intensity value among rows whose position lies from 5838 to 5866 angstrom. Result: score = 2.485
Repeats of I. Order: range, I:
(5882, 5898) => 0.32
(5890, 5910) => 0.45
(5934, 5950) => 0.15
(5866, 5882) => 0.22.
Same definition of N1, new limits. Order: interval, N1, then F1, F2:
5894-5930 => -2.0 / 2.121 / 0.15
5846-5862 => -2.4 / 2.485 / 0.08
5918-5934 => -2.5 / 2.533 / 0.01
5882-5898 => -1.9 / 2.041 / 0.11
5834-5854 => -2.6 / 2.663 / 0.02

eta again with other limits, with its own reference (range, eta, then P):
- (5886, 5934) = 0.001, 0.01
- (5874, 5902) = -0.001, -0.01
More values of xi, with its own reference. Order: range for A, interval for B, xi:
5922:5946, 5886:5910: 21.2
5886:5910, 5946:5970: 24.2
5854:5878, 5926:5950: 24.0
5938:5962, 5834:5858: 25.9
